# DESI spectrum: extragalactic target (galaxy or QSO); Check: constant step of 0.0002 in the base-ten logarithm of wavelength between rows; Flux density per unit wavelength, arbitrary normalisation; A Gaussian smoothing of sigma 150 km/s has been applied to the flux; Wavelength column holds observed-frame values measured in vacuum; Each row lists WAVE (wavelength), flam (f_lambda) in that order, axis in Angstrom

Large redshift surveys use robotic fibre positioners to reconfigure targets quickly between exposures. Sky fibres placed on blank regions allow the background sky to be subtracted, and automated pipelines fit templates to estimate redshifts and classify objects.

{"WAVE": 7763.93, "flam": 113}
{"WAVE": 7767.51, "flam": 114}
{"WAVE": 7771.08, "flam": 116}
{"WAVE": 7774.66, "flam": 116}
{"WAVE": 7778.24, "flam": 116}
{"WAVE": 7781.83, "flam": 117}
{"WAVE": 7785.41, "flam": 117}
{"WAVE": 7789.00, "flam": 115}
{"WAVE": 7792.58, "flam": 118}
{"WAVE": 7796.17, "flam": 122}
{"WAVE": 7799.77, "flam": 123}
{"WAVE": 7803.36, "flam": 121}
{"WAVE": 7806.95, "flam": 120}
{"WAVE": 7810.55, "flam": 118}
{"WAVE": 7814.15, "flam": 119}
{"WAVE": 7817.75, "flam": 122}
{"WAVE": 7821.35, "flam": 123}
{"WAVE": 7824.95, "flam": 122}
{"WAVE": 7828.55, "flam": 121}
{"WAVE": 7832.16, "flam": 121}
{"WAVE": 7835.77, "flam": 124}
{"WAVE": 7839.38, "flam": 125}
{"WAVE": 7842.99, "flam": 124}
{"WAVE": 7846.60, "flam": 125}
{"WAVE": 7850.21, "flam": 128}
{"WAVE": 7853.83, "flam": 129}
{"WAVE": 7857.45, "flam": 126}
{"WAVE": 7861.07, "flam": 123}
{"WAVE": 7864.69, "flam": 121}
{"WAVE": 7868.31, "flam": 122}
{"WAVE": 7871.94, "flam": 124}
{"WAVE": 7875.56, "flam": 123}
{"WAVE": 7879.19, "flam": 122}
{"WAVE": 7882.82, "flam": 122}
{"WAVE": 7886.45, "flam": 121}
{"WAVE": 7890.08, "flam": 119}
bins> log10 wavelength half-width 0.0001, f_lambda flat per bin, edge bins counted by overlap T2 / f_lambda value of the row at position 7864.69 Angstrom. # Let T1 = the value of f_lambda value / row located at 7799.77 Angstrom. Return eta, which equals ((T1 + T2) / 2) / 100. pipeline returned 1.22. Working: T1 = 123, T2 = 121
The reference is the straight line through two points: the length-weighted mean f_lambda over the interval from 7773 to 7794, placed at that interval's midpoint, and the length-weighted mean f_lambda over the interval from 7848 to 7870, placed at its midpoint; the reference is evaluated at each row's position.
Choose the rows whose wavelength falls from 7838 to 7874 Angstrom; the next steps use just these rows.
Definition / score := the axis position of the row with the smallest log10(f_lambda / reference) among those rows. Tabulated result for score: 7864.69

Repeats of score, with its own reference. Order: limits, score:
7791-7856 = 7810.55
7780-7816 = 7789.00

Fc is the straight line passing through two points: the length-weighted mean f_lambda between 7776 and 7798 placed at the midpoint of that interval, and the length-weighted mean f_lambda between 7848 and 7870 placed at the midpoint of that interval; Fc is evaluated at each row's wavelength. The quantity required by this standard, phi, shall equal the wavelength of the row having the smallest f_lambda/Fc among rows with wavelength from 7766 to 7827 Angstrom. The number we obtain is 7789.00 Angstrom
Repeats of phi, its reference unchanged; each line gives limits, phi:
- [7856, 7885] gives 7882.82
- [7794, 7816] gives 7810.55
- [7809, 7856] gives 7810.55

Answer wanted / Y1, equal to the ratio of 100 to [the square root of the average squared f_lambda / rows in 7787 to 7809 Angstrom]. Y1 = 0.83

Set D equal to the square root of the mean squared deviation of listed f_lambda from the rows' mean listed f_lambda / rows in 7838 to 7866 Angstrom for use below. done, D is 2.4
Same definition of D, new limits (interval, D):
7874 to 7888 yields 0.7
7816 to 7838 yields 1.1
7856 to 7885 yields 1.5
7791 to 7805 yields 1.9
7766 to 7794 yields 1.2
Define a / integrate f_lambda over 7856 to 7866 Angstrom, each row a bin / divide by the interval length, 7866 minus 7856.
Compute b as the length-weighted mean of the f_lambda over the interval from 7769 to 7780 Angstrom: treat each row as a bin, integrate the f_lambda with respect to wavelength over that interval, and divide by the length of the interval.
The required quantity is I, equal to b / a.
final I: 0.94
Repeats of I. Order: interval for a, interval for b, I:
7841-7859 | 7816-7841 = 0.97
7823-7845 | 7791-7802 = 0.98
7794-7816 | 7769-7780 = 0.96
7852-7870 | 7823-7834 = 0.98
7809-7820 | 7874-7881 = 1.02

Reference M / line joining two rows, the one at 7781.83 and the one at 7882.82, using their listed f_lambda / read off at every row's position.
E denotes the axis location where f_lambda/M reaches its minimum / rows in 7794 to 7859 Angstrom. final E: 7810.55 Angstrom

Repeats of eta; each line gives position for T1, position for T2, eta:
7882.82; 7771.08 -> 1.19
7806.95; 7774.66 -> 1.18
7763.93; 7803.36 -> 1.17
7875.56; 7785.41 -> 1.20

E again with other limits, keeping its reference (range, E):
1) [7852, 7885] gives 7864.69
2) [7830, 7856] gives 7832.16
